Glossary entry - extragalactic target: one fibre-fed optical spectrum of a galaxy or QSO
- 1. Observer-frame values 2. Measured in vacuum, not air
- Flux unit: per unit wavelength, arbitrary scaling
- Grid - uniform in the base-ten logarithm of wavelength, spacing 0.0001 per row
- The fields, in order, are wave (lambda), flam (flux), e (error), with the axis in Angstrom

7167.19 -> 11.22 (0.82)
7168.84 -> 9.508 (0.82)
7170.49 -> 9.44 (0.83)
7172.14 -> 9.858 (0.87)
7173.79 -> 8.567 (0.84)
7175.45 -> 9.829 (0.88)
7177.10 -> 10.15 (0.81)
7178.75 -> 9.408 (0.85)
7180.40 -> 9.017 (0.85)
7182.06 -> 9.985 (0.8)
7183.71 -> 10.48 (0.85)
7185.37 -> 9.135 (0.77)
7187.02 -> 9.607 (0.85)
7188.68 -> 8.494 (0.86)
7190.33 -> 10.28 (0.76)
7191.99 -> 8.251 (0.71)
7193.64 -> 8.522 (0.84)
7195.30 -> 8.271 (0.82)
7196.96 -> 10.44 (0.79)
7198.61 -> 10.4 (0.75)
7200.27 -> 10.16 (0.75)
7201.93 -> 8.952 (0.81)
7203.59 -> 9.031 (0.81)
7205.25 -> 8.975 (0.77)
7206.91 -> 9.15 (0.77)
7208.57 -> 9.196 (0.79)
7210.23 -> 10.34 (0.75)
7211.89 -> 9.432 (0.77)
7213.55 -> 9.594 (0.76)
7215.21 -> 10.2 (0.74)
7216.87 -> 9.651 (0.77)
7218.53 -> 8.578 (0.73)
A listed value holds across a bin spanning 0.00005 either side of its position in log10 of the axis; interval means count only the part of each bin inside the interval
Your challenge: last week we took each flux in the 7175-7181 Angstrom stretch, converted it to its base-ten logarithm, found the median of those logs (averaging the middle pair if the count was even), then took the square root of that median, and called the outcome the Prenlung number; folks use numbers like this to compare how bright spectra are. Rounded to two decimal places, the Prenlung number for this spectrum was 0.99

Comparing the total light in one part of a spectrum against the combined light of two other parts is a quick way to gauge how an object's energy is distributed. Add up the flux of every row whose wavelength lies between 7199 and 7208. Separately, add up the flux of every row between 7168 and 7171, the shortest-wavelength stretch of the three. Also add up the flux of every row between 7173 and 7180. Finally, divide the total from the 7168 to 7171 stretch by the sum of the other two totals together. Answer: 0.22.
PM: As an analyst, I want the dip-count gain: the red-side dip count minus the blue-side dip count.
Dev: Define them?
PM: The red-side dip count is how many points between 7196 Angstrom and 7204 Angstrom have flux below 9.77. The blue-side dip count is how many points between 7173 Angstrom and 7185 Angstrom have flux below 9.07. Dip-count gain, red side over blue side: 0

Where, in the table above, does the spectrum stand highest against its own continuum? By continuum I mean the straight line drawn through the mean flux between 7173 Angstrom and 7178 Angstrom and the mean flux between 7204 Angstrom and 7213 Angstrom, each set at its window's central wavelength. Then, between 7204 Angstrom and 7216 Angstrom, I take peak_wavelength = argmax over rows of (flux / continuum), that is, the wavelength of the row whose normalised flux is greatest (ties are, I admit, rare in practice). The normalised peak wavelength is 7210.23 Angstrom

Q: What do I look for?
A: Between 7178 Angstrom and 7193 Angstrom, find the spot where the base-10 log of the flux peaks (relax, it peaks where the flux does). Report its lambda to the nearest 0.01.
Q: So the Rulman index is 7183.71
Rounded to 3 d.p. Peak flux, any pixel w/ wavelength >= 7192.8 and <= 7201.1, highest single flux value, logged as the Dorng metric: 10.440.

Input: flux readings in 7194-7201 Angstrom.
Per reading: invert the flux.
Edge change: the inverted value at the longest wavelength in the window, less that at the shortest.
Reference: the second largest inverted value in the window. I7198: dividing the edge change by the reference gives -0.23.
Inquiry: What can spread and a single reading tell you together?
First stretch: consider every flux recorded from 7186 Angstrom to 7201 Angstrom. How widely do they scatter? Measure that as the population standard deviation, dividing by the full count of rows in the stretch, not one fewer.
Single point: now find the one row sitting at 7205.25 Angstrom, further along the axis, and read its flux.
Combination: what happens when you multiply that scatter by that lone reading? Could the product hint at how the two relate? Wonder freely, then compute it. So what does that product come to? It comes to 8.3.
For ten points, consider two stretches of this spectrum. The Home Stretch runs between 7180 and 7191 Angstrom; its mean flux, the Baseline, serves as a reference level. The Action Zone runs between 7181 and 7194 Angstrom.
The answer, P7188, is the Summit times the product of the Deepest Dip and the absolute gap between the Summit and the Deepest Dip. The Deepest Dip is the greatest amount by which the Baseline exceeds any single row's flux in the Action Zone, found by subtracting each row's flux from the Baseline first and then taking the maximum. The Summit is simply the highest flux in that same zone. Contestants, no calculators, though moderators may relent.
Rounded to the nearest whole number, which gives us 127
